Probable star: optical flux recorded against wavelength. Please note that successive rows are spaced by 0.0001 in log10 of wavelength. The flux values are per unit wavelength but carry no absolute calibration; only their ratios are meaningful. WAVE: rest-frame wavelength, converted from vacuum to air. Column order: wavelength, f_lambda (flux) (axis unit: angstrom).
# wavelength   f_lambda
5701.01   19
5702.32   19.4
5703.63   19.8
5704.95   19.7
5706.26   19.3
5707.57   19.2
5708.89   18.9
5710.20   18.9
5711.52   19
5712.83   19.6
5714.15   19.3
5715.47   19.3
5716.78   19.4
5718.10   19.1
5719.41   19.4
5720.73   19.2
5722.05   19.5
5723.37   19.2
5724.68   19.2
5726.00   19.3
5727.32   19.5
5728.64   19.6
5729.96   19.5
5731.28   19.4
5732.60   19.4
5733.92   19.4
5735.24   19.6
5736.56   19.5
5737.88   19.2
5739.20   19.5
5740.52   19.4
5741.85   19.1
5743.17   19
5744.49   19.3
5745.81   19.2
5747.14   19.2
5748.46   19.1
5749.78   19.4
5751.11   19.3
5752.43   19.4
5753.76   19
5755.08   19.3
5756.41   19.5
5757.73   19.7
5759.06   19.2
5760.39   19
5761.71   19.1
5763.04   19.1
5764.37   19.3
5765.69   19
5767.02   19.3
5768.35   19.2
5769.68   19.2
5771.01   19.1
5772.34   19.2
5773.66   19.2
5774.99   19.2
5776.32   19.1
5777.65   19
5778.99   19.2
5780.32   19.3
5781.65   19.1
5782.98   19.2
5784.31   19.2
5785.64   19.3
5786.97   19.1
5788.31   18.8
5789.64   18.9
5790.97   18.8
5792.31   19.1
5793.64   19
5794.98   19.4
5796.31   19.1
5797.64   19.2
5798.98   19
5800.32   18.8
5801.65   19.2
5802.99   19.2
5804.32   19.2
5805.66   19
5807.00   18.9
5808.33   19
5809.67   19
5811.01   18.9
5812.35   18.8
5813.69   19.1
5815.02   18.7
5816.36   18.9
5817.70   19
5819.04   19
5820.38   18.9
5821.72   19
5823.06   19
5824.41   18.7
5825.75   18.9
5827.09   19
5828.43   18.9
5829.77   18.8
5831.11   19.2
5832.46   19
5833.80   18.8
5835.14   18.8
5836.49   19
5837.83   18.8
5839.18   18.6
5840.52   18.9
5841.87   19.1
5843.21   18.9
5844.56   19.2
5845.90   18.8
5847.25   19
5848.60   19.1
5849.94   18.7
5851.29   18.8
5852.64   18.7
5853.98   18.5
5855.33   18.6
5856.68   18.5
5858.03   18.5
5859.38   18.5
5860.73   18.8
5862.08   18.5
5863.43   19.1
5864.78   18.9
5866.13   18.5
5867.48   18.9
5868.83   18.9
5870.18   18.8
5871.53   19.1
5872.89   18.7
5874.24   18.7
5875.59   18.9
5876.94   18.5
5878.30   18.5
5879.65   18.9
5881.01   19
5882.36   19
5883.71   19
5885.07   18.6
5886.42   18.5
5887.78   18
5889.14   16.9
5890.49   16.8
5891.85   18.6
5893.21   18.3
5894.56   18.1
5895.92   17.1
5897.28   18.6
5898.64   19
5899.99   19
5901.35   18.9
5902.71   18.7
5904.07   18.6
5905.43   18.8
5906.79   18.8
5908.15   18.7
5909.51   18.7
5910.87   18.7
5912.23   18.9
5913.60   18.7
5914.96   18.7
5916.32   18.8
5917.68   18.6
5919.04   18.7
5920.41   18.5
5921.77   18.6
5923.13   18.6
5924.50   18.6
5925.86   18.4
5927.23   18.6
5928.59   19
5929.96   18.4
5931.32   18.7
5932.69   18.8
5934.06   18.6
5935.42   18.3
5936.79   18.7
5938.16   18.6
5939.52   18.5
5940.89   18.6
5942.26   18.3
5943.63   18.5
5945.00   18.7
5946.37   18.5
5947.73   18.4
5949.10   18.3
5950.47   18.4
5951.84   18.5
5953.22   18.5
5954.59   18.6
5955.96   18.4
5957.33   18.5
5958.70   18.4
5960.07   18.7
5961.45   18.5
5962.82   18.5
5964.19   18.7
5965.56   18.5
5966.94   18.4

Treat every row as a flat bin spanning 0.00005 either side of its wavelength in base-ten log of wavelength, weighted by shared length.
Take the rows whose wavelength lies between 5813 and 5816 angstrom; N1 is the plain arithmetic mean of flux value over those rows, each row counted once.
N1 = 18.9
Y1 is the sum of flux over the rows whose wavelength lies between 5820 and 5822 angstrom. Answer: 38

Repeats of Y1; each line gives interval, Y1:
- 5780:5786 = 96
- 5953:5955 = 37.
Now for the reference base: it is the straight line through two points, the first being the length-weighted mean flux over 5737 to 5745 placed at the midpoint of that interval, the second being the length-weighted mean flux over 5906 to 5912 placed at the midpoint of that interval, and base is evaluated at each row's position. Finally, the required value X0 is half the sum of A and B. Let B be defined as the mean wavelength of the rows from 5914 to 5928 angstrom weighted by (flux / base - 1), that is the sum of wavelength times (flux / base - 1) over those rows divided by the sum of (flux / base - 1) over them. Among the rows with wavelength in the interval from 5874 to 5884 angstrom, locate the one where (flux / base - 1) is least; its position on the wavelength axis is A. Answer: 5900.1 angstrom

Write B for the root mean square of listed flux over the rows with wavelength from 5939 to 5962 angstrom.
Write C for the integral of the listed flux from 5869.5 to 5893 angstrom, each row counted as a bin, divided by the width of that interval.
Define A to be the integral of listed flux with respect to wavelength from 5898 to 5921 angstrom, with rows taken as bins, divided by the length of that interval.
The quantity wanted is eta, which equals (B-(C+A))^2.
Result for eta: 352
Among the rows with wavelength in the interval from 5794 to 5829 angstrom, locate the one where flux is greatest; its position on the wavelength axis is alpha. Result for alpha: 5794.98 angstrom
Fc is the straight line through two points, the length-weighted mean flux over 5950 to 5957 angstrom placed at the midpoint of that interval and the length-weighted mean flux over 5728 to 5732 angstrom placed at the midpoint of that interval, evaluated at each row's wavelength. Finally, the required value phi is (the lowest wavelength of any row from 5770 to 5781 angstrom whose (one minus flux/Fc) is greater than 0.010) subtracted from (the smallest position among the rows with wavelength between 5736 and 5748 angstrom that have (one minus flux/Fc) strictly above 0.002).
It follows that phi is -33.1 angstrom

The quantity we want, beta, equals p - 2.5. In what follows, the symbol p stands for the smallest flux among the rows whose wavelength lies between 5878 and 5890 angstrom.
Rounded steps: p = 16.9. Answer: 14.40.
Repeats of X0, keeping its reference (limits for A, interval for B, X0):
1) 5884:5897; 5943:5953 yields 5919.5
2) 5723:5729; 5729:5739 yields 5728.4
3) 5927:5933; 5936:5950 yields 5937.4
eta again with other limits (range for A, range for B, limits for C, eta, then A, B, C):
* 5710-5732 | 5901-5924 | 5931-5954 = 366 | 19.3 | 18.7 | 18.5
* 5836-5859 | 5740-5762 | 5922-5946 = 329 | 18.8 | 19.2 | 18.6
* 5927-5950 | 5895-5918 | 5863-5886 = 350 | 18.6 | 18.7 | 18.8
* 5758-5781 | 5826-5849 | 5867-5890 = 355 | 19.2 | 18.9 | 18.6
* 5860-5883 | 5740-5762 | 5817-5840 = 341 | 18.8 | 19.2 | 18.9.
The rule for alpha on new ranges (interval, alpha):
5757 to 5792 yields 5757.73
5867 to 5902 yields 5871.53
